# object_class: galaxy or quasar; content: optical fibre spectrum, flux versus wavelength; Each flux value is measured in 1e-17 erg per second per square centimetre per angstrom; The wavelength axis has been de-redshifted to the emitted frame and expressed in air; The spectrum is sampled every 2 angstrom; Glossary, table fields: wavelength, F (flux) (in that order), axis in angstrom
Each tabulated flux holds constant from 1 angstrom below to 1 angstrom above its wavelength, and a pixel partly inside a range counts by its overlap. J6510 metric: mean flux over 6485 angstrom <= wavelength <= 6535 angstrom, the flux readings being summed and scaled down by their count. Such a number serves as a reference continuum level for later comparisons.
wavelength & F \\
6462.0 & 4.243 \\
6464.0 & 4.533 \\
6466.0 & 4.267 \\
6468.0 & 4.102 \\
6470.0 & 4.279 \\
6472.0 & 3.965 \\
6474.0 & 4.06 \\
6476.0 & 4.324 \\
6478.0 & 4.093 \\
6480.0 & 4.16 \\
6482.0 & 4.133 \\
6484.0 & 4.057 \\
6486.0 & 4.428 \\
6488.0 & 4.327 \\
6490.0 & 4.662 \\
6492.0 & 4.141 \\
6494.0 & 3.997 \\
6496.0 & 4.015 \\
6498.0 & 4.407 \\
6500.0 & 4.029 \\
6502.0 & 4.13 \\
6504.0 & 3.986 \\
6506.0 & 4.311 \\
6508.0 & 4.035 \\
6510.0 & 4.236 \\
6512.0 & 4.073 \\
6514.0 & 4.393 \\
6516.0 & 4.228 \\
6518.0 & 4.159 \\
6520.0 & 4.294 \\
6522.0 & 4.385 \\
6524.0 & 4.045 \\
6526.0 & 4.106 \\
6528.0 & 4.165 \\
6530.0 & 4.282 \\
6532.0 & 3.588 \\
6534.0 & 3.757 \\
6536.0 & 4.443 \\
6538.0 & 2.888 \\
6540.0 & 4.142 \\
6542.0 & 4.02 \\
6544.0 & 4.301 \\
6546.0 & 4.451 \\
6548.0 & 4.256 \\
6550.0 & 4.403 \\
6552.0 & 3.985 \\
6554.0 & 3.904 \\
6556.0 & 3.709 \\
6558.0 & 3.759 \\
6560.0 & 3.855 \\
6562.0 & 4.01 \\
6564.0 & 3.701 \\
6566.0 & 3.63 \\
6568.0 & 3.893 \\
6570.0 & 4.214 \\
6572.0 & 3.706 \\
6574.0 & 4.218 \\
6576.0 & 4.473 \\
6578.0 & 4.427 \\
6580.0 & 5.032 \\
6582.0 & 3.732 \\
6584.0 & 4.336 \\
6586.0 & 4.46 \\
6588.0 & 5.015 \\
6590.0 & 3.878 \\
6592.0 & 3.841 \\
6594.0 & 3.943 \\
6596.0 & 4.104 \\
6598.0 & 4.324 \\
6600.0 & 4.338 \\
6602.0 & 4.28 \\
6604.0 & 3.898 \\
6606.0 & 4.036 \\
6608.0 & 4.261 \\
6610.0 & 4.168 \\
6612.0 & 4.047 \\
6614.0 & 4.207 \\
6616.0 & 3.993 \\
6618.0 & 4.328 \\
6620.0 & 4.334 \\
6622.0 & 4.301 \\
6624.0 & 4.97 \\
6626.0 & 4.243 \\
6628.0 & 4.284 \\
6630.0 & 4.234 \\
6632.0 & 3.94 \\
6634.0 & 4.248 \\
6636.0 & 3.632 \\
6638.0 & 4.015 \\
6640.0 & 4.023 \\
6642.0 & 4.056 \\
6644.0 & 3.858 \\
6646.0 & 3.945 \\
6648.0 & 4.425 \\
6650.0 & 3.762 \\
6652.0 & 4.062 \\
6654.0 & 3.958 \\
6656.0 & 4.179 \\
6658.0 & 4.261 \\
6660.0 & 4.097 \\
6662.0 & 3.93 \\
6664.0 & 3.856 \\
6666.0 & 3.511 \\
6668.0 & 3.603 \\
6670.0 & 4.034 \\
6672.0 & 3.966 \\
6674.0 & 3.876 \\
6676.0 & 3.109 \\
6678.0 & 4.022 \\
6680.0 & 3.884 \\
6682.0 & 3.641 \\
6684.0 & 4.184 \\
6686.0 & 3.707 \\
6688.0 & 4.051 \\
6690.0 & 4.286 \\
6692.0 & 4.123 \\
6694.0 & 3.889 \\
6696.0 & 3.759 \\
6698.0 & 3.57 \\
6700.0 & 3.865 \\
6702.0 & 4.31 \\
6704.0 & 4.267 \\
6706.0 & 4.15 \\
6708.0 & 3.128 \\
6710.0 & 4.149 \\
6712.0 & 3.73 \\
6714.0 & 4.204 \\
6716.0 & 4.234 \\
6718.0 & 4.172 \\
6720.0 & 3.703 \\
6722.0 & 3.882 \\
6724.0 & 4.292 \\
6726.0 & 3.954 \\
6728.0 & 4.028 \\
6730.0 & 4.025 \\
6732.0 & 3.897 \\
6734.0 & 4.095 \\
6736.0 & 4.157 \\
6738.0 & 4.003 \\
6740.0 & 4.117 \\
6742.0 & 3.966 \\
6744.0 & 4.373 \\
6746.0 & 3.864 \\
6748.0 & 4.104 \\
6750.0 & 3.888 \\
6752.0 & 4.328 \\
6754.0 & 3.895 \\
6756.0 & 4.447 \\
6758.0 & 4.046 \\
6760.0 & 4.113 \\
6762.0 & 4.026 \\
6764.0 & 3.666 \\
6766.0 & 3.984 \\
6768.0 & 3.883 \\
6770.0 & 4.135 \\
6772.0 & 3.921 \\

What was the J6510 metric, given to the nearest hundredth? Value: 4.17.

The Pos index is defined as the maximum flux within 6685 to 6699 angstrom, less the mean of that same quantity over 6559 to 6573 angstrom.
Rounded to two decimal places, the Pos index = 0.43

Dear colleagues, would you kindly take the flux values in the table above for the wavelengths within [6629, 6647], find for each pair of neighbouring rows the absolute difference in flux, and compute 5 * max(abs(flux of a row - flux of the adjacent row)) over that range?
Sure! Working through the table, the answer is 3.08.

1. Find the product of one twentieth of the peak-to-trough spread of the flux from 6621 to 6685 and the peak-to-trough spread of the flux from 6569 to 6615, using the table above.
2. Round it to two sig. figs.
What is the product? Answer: 0.12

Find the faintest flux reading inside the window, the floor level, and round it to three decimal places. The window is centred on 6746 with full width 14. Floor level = 3.864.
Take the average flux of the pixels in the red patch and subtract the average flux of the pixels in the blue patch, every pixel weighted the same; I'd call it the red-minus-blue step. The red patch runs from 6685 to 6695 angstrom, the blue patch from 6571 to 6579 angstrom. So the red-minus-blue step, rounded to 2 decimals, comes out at -0.19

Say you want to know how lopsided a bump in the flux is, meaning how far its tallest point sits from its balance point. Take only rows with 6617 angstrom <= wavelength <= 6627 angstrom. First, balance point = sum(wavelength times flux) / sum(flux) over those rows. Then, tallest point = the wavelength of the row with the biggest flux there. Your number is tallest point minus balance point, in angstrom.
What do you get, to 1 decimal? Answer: 2.0 angstrom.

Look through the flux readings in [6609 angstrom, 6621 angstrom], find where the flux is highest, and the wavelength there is 6620.0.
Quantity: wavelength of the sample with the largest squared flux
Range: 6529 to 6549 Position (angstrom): 6546.0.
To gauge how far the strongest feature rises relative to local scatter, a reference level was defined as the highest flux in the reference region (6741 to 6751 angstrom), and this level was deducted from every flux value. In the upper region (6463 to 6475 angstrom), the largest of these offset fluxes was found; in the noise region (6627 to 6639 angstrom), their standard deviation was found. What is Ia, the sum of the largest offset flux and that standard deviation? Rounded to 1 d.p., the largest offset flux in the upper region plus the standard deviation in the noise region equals 0.4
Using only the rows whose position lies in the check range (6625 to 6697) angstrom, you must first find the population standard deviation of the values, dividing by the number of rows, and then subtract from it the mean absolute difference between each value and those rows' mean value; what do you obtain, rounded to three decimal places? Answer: 0.063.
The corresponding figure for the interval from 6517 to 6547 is 0.118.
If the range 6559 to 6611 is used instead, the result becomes 0.072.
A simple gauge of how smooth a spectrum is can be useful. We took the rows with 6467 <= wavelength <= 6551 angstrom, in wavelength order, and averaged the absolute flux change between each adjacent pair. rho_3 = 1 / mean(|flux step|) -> 3.62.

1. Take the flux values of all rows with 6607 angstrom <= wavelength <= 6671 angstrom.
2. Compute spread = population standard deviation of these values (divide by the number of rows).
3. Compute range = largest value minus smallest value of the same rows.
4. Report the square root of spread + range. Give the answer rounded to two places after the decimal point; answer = 1.32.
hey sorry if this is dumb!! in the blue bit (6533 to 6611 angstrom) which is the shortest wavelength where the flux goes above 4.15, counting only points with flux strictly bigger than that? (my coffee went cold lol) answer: 6536.0 angstrom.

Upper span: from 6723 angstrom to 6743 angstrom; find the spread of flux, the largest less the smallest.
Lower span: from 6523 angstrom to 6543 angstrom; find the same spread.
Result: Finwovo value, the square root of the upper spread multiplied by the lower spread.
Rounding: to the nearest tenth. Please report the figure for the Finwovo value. 0.8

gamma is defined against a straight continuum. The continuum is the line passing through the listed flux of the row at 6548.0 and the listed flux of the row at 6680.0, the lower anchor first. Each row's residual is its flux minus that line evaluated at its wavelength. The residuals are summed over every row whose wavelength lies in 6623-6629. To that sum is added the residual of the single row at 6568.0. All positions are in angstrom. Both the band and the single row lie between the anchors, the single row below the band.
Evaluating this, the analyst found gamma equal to 1.1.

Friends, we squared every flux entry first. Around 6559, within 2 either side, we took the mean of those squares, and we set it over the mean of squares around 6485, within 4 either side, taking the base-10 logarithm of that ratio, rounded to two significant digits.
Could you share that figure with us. -0.093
